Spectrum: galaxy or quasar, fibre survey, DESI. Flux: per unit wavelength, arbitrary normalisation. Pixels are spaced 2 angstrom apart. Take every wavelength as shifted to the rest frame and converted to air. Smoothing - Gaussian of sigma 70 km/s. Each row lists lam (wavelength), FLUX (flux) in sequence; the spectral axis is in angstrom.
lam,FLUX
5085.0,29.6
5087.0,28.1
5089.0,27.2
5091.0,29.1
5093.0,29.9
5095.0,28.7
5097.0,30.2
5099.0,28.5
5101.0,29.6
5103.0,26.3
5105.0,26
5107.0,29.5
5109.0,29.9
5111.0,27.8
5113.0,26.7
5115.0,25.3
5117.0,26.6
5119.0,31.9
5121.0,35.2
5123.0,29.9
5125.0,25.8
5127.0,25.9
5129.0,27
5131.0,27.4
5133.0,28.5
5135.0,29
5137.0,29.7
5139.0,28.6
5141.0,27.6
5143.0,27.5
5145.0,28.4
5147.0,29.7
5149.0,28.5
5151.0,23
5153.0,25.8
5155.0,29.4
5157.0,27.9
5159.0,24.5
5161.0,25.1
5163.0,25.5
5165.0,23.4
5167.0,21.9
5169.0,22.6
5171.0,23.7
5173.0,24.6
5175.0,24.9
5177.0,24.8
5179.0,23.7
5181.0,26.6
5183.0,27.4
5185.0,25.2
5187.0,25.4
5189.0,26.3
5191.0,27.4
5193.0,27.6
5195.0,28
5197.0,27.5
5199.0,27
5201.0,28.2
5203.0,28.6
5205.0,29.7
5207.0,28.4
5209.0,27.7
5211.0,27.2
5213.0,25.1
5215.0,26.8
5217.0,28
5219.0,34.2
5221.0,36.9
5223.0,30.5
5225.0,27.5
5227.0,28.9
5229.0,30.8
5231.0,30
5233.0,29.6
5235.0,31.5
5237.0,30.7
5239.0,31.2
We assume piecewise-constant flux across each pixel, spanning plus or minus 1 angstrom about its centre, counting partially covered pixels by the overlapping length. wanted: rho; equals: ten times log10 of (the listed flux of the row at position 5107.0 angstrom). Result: 14.7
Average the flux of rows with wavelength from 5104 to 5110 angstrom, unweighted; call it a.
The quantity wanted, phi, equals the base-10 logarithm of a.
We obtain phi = 1.45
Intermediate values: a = 28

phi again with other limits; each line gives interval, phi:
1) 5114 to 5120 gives 1.45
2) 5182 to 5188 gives 1.41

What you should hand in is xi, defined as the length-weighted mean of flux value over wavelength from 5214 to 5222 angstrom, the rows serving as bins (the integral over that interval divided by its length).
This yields 31.5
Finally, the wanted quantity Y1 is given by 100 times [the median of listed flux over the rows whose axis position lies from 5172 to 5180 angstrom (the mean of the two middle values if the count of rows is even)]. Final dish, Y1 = 2470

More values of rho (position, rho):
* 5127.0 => 14.1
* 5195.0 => 14.5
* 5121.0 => 15.5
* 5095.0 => 14.6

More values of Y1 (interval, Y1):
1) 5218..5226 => 3235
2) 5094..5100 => 2870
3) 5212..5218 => 2680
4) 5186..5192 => 2630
